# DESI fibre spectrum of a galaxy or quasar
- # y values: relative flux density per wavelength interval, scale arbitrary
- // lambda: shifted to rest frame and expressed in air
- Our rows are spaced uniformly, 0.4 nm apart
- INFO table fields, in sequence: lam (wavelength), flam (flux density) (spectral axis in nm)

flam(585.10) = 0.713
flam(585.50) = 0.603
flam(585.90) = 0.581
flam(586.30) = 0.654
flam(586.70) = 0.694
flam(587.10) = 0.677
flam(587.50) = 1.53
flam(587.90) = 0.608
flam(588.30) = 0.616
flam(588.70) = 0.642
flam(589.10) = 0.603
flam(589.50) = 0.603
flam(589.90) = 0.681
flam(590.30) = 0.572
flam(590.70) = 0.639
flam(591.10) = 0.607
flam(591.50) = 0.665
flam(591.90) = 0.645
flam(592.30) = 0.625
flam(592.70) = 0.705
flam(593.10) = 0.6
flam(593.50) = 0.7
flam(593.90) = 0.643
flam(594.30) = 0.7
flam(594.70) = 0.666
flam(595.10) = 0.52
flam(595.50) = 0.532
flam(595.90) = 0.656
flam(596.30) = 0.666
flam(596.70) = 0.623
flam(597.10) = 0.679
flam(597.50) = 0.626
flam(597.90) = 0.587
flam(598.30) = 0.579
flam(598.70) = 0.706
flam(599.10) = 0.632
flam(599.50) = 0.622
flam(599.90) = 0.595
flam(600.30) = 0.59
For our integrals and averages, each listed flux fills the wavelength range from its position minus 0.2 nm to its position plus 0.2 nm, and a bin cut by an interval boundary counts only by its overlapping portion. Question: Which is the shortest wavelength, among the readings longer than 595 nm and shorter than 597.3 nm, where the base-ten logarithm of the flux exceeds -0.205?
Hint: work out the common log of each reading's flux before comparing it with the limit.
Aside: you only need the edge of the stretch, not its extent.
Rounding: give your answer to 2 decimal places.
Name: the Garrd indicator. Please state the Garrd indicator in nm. 595.90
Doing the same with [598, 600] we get 598.70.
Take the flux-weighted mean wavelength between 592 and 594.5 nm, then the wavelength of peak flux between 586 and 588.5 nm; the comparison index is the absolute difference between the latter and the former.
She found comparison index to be 5.81 nm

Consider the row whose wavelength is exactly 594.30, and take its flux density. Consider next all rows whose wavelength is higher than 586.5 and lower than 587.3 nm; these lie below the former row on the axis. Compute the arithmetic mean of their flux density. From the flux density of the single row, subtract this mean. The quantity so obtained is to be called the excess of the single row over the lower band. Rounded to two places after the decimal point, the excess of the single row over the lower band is 0.01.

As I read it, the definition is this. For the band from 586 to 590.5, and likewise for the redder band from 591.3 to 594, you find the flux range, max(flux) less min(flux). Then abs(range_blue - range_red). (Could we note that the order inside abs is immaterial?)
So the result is 0.85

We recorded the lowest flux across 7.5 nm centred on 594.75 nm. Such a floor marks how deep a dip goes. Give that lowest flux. 0.52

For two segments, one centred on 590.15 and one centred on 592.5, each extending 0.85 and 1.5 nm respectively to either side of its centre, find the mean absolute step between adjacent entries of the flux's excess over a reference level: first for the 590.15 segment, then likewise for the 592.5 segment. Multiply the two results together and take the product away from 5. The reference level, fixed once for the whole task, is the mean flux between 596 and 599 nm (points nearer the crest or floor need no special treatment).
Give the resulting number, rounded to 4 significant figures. 4.995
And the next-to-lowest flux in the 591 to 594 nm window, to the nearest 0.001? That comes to 0.607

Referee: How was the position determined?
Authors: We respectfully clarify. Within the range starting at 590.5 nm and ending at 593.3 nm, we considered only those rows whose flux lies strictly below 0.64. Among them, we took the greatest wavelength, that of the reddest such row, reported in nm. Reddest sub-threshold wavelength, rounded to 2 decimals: 593.10 nm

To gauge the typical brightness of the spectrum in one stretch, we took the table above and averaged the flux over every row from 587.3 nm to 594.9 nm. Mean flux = 0.69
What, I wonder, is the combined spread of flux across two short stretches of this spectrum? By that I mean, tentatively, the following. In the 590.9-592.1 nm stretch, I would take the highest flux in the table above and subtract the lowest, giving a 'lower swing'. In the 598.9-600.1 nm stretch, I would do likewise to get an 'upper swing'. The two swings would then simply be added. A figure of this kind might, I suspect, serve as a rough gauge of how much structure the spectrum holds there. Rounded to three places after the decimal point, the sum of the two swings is 0.095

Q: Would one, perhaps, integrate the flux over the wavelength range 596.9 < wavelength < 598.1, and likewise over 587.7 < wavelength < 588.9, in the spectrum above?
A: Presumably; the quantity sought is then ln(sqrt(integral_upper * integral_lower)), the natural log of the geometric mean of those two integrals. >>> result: -0.29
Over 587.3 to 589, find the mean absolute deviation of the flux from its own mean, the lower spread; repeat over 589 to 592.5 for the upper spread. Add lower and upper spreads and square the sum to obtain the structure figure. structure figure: 0.14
